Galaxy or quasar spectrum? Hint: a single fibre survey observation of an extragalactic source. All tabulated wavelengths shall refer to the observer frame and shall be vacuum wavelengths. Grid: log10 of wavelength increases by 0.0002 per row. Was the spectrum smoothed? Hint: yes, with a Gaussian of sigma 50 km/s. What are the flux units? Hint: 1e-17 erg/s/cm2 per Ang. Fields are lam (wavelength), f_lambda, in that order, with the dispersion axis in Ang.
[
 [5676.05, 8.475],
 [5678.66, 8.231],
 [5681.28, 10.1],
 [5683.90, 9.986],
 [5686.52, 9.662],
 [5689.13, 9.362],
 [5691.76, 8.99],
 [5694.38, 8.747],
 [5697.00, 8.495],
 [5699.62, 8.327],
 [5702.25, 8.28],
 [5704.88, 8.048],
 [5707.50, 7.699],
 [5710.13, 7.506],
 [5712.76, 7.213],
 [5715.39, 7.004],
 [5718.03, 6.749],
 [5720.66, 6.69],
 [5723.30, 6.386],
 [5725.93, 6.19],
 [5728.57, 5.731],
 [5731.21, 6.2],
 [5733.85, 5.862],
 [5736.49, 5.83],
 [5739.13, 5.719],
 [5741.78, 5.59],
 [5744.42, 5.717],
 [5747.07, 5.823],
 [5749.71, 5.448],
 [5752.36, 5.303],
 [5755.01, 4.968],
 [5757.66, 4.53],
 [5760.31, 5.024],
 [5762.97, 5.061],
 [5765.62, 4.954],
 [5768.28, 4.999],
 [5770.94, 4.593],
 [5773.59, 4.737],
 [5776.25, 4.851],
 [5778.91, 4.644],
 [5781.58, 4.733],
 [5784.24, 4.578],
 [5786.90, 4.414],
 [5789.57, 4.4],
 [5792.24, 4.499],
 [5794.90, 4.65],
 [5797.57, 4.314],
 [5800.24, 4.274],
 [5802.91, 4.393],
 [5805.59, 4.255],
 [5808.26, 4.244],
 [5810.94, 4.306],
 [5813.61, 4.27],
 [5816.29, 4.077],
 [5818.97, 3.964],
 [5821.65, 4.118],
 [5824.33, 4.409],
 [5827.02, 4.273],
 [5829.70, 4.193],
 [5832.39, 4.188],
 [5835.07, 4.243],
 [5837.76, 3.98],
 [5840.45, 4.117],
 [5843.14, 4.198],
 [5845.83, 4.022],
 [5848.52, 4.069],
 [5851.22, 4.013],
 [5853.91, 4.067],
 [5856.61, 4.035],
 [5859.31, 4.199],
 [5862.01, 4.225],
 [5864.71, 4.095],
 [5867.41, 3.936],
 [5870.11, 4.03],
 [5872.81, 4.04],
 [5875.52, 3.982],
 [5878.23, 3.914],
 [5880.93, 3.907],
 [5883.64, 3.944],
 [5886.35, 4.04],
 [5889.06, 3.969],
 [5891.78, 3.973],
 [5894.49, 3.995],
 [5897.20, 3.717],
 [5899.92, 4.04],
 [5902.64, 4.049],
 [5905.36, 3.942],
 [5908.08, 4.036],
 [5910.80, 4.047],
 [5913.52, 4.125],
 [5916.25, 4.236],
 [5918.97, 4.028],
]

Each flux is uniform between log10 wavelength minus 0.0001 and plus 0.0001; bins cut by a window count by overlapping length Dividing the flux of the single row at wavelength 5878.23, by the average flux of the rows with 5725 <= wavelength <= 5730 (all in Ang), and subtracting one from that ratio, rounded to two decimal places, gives -0.34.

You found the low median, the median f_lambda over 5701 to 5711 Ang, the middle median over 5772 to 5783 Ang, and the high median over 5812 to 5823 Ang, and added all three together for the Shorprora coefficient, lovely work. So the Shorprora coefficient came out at 16.7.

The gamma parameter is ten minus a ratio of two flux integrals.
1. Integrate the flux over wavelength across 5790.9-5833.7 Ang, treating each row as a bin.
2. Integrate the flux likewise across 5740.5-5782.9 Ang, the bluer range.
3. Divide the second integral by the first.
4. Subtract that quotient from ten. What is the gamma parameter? 8.83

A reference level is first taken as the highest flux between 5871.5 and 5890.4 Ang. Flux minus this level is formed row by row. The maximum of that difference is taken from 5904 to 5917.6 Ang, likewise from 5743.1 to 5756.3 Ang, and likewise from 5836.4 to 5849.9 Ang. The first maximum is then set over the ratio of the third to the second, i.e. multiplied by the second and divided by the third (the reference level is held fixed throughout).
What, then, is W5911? 2.21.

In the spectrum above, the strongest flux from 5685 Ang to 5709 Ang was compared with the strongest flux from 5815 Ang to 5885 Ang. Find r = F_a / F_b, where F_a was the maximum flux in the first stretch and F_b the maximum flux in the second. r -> 2.19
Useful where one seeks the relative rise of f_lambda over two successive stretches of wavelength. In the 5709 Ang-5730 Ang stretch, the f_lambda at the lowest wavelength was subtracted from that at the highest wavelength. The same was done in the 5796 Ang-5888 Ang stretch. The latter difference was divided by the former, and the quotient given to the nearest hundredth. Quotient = 0.15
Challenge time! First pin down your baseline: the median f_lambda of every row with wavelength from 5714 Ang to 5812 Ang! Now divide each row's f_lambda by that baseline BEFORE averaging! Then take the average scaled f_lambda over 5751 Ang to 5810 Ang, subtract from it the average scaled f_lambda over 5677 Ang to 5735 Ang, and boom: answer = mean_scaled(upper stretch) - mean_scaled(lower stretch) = -0.6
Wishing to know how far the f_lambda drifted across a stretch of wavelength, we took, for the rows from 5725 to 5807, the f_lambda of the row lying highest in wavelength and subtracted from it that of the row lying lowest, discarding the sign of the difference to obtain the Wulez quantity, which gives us 1.9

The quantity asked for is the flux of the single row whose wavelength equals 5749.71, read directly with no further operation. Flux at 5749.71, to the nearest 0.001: 5.448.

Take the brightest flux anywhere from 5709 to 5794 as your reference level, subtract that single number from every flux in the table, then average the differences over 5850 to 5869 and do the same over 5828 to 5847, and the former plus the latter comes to -6.8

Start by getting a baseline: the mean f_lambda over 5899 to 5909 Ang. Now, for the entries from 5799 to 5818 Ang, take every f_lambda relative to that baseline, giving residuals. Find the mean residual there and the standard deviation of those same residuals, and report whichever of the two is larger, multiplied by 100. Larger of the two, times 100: 24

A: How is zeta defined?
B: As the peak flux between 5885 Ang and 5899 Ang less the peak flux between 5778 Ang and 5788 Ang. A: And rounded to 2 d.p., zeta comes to -0.69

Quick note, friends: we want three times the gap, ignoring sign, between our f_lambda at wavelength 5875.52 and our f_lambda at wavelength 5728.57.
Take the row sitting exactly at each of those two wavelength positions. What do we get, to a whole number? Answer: 5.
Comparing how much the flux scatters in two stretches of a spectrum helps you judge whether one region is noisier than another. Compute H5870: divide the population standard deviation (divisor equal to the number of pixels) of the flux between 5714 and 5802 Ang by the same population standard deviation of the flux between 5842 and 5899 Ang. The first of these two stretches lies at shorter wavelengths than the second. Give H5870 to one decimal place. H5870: 7.0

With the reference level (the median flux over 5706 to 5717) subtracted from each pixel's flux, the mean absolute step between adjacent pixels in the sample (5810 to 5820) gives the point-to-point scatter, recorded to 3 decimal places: 0.114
